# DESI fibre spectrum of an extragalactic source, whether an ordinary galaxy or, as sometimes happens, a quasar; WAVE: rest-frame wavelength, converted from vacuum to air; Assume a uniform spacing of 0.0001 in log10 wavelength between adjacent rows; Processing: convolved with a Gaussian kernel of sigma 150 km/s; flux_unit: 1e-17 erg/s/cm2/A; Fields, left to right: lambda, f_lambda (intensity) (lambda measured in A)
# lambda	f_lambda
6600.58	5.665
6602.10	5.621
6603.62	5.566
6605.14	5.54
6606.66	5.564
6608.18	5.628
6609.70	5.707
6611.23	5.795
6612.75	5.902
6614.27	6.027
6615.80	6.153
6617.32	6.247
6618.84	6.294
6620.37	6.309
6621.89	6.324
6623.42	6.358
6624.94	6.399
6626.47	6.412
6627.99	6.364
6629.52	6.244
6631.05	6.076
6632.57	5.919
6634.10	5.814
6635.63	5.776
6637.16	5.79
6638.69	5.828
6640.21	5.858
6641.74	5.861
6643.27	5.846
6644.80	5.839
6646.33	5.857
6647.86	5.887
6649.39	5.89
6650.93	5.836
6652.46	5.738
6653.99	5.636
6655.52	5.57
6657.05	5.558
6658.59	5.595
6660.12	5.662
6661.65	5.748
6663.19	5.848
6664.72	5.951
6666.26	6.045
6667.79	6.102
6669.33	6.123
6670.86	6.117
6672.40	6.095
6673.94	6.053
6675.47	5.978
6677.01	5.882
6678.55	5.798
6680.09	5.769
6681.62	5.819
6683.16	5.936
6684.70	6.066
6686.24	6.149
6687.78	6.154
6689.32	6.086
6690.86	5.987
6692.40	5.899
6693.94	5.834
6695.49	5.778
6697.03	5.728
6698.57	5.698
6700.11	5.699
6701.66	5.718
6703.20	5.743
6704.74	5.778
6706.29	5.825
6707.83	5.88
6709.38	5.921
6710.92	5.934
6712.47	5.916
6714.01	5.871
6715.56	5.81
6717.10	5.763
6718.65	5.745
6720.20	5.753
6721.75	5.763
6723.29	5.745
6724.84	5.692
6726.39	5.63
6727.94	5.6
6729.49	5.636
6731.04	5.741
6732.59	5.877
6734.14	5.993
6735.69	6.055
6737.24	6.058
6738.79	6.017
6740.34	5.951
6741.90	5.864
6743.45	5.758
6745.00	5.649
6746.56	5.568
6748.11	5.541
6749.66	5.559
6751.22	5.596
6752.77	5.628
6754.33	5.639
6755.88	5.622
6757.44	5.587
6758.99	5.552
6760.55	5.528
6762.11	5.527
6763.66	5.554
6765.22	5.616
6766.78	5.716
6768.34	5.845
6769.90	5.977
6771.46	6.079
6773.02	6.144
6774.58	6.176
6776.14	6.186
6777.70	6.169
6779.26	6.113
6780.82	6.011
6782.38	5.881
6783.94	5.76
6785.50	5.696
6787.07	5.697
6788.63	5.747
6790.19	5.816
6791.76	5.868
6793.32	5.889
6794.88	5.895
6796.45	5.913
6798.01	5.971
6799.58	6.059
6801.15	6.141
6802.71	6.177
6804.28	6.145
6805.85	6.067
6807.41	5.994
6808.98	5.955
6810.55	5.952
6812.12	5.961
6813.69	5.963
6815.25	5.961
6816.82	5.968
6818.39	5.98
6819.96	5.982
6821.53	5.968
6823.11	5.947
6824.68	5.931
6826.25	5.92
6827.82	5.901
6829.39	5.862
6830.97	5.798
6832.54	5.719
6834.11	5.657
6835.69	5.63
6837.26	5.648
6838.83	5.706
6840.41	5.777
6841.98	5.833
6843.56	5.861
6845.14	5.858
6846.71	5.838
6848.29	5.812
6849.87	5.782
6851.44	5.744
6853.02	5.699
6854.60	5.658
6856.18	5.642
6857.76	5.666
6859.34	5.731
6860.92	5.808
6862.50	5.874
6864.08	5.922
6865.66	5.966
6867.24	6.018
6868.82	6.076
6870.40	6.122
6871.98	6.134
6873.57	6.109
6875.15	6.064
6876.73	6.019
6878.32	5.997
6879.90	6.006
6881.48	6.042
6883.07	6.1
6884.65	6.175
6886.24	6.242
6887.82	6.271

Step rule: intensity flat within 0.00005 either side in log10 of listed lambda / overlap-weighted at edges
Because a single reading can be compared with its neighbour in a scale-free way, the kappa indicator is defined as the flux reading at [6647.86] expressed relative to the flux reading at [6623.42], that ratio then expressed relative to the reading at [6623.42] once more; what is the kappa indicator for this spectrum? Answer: 0.146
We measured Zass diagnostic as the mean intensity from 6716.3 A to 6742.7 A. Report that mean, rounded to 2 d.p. 5.82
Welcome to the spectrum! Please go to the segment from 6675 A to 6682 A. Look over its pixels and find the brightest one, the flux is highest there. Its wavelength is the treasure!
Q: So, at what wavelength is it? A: 6675.47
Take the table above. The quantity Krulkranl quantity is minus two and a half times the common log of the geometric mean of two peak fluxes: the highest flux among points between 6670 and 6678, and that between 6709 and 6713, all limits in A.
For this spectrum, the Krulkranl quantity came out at -1.95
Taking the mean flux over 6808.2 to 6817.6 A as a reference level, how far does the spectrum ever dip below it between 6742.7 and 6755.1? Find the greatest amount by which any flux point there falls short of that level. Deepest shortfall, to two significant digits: 0.42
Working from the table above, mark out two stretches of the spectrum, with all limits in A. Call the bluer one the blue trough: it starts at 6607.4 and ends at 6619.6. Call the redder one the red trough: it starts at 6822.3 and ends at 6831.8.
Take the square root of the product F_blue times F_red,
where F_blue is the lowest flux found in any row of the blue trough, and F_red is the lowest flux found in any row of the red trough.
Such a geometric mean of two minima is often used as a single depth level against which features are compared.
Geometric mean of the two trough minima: 5.71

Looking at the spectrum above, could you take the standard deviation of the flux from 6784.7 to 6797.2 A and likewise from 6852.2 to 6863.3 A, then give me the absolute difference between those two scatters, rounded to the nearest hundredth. 0.00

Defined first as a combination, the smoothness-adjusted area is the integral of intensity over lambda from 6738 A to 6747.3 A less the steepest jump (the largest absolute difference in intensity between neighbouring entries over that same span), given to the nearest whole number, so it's 54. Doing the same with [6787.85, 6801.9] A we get 83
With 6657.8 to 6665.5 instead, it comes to 44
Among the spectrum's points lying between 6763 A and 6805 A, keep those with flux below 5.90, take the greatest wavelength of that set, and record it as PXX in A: 6794.88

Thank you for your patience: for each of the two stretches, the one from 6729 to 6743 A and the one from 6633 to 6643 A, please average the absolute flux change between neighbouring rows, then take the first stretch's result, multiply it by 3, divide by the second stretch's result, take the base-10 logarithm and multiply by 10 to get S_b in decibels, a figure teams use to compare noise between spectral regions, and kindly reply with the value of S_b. 10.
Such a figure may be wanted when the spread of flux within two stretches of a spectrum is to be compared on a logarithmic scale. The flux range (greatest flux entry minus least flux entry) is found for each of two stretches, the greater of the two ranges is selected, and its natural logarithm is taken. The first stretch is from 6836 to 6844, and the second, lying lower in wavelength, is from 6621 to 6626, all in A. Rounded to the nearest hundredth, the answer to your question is -1.55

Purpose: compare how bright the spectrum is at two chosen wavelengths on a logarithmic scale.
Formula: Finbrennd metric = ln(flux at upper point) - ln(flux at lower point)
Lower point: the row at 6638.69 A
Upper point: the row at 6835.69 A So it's -0.03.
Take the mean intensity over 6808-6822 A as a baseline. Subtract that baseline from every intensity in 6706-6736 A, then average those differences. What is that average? -0.16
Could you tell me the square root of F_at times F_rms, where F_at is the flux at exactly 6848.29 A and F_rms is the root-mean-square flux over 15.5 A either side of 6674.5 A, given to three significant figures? 5.89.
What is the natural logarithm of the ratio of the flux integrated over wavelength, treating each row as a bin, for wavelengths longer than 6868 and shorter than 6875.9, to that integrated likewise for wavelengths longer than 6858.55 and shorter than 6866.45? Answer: 0.04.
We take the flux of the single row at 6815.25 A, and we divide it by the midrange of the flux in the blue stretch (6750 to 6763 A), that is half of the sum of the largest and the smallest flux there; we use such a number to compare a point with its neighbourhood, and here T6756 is 1.07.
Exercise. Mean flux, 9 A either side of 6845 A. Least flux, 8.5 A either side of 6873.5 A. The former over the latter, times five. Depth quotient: 4.84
